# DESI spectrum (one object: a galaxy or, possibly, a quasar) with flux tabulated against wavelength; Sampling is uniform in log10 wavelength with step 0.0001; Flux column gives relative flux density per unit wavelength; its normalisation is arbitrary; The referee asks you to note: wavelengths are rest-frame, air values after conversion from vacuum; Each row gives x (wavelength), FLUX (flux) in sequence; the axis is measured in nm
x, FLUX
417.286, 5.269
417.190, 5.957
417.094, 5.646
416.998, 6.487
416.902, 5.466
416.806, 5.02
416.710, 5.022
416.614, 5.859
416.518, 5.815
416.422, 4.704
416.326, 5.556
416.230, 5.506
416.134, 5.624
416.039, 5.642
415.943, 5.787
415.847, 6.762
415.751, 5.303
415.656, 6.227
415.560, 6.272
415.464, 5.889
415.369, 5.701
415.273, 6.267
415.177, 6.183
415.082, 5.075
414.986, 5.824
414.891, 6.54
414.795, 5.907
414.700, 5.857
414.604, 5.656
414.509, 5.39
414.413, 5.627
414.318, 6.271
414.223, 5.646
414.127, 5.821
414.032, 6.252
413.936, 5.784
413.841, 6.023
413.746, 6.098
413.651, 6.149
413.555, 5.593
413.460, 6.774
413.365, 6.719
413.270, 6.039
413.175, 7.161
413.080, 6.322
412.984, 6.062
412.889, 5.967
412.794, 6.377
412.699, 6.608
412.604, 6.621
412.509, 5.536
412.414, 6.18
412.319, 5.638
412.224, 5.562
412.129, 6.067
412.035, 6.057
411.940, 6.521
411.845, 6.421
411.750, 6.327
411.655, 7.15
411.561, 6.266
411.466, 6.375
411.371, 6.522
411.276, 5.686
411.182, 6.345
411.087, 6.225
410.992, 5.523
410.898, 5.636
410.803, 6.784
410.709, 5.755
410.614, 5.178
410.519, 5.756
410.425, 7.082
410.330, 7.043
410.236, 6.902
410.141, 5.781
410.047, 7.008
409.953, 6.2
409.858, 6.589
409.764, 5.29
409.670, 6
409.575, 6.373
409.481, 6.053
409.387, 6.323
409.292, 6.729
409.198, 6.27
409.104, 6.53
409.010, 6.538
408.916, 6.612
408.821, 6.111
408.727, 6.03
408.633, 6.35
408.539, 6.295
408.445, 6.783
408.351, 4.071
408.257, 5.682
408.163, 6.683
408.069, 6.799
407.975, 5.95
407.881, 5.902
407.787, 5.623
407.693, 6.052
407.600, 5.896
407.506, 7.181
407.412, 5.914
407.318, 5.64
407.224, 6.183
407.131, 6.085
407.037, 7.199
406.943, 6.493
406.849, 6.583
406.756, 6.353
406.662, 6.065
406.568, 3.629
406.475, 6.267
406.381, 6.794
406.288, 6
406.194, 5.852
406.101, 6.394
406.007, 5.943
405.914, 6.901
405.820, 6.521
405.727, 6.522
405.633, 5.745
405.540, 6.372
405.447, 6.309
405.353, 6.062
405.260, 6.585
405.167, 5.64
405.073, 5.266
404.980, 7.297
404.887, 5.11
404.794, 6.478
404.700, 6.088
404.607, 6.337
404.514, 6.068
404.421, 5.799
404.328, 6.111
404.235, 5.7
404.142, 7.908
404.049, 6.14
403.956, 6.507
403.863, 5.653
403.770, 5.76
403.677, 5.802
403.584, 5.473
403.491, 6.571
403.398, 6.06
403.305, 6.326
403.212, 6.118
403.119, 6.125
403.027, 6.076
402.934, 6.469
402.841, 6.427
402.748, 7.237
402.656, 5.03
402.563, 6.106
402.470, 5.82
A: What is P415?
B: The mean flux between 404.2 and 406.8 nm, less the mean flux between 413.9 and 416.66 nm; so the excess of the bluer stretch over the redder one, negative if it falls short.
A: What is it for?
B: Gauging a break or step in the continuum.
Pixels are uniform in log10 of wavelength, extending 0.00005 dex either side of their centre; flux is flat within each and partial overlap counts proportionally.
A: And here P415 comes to 0.26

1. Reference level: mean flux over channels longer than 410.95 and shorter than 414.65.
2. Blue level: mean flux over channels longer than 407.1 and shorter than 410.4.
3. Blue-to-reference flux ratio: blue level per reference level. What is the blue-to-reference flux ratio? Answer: 1.01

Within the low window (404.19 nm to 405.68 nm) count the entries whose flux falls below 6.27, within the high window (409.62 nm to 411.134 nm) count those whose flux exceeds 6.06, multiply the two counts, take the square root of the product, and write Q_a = 8.9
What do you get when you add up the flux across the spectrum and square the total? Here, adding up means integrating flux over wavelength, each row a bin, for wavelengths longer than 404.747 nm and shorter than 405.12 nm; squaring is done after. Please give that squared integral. 5.07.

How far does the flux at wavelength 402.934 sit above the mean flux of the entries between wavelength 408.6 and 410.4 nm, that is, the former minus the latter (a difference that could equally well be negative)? 0.11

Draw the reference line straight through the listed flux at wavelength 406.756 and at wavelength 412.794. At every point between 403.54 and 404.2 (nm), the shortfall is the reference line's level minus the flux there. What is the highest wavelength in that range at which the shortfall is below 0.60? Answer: 404.142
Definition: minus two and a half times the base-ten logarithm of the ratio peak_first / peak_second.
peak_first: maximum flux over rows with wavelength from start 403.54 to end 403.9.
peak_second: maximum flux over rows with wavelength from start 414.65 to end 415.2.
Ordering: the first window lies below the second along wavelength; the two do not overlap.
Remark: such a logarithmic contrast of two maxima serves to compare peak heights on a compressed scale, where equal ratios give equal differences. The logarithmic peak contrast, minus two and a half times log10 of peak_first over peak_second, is 0.13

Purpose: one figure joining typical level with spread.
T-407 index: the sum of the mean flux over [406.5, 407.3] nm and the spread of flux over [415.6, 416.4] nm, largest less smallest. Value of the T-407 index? 7.5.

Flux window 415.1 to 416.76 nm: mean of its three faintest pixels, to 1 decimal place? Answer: 5.0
